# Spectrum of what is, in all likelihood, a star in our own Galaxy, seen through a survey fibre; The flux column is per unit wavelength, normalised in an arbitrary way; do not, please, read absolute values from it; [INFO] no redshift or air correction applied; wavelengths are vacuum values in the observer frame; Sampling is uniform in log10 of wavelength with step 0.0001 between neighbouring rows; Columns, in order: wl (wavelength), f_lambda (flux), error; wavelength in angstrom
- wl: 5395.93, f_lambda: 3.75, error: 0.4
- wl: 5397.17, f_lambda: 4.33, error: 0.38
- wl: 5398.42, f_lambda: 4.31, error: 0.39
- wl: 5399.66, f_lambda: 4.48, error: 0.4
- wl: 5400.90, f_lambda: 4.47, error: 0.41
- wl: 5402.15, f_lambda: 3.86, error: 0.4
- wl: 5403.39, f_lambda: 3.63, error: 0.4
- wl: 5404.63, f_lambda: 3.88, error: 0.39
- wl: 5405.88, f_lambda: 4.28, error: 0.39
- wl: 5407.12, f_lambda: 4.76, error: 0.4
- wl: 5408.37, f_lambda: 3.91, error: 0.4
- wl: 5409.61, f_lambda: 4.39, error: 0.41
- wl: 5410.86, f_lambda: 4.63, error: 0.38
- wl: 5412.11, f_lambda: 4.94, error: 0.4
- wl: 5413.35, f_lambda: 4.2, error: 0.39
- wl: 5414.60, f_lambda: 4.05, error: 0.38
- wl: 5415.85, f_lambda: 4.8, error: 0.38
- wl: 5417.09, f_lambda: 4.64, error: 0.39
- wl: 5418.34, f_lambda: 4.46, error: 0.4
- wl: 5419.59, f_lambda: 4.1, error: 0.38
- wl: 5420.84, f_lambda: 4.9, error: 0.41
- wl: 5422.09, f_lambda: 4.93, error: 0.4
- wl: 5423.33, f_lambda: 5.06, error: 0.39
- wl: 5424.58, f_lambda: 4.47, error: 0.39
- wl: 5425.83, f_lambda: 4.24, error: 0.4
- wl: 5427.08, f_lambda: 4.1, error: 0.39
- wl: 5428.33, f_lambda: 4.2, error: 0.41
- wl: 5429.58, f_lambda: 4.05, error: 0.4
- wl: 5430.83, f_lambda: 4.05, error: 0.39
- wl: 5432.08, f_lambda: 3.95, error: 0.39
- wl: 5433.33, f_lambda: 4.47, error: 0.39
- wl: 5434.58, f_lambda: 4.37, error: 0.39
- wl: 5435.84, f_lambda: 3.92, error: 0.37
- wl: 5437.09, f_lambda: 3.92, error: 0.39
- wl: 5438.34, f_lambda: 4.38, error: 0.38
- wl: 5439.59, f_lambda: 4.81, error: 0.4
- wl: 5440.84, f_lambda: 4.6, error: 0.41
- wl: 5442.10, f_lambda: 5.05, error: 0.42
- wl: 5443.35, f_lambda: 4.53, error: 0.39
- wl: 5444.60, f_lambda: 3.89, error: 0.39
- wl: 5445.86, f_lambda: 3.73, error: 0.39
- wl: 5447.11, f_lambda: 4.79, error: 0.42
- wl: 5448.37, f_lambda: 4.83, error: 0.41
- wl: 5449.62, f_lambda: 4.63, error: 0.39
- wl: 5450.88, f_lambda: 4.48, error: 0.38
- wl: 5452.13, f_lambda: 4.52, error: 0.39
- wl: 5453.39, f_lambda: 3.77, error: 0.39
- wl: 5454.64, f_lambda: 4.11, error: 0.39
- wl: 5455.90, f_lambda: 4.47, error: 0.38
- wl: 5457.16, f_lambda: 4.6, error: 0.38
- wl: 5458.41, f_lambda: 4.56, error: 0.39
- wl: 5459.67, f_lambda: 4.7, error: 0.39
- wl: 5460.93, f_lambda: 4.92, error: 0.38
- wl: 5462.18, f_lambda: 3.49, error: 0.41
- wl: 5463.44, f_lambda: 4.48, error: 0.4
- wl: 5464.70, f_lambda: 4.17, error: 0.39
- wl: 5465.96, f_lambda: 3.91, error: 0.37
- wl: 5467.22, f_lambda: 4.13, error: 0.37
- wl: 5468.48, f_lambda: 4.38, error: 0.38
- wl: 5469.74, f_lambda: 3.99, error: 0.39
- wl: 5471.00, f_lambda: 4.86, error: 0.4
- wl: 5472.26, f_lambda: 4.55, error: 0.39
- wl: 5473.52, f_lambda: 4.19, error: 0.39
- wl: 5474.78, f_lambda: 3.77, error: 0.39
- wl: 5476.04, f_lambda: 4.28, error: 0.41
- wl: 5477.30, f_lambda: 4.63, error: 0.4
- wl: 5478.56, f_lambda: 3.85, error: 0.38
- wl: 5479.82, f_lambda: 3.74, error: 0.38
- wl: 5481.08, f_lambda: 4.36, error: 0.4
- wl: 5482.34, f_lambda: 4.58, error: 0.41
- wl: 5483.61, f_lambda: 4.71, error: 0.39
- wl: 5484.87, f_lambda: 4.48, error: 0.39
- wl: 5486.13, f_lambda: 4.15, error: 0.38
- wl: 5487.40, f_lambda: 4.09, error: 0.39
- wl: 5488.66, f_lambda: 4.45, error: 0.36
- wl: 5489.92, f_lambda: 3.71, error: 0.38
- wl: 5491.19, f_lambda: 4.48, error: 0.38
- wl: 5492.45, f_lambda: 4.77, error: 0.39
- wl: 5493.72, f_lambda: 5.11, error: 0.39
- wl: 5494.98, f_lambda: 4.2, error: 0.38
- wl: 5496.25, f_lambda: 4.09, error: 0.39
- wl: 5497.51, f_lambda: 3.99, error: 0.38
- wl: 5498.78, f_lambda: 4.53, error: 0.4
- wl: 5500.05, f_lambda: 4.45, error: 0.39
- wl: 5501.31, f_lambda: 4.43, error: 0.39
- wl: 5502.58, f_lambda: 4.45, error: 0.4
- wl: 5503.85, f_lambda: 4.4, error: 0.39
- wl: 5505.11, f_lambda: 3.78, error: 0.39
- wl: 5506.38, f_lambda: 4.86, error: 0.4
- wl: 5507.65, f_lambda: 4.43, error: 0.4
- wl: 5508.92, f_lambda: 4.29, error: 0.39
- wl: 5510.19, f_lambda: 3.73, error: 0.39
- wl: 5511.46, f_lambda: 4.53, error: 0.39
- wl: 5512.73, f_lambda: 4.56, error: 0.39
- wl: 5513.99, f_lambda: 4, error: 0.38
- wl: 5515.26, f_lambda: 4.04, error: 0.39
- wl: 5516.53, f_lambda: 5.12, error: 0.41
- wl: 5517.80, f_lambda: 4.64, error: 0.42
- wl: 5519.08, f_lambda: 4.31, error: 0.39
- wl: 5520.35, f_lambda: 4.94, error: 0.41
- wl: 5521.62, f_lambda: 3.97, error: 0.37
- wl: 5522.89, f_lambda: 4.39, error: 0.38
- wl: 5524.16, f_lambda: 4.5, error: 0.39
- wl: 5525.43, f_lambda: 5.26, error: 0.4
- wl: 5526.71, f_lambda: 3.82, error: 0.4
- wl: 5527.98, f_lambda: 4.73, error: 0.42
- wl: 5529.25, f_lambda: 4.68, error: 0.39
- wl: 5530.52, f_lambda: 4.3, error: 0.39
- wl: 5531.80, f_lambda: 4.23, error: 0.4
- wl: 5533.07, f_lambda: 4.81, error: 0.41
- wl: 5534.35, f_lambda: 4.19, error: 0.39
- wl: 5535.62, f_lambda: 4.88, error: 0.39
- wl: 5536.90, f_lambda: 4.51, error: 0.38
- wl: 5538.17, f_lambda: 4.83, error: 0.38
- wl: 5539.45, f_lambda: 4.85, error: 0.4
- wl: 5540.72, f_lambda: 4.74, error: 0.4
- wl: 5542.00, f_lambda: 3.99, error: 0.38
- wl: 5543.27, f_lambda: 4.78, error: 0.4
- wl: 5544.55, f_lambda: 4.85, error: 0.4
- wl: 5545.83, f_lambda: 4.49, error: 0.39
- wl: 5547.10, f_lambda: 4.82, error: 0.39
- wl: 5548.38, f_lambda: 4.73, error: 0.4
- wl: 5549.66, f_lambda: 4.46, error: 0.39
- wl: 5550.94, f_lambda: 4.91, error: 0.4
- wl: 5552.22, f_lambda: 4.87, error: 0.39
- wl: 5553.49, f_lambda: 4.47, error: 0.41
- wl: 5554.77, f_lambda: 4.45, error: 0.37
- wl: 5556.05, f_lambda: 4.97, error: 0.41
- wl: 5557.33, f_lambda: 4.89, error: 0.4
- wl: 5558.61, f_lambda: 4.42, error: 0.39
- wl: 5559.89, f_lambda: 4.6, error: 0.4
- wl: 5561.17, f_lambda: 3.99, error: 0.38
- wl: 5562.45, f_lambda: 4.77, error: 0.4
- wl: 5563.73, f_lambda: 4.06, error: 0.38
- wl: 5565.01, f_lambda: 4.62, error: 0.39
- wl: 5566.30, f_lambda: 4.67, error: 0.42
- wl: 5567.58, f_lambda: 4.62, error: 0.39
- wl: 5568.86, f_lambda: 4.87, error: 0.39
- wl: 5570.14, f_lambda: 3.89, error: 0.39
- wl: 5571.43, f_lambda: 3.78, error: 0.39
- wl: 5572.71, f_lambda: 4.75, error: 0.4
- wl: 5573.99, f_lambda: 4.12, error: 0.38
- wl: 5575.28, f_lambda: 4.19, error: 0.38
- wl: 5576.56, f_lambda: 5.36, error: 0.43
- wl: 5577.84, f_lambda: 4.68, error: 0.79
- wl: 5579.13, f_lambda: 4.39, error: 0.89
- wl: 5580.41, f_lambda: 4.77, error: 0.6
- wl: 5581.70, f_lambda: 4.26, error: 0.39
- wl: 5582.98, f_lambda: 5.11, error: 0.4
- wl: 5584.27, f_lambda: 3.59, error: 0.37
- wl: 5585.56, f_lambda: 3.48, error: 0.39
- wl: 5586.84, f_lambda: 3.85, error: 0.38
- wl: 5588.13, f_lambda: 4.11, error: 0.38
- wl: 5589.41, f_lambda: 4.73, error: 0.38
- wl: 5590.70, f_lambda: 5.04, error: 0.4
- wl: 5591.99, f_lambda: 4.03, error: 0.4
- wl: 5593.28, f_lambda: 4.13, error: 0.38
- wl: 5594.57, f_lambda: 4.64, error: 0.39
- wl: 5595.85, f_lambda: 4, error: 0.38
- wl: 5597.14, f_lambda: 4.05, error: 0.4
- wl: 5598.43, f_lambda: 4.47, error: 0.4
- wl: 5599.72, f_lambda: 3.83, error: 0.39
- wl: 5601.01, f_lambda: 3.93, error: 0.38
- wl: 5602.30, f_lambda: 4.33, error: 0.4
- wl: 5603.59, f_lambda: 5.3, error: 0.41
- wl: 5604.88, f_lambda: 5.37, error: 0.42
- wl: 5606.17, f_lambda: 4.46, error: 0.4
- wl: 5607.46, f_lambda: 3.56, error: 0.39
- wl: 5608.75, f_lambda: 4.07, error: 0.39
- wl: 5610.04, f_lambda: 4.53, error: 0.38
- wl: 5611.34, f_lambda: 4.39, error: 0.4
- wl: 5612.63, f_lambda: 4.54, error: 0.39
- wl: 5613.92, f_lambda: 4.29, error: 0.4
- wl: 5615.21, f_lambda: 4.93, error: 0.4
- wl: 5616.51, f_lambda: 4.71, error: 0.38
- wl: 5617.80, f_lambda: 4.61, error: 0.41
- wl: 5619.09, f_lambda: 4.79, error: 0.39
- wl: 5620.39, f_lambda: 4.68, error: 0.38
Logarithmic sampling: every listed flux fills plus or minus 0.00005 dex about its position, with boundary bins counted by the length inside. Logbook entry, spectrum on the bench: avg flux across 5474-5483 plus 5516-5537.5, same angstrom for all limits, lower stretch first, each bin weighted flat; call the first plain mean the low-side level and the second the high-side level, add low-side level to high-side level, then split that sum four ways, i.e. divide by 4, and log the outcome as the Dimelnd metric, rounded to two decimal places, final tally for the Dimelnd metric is 2.18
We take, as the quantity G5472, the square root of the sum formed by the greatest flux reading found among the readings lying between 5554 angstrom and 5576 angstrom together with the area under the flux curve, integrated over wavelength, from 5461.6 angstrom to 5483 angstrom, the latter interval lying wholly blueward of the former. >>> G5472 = 9.74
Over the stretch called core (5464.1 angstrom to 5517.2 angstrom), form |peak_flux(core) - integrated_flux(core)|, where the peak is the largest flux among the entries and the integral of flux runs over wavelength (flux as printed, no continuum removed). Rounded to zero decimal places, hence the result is 224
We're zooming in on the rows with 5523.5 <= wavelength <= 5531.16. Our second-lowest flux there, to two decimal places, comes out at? 4.30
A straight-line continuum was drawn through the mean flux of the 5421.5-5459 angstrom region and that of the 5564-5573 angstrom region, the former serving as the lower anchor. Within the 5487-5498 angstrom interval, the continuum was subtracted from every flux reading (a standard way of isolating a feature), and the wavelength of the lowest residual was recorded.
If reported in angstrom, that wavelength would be 5489.92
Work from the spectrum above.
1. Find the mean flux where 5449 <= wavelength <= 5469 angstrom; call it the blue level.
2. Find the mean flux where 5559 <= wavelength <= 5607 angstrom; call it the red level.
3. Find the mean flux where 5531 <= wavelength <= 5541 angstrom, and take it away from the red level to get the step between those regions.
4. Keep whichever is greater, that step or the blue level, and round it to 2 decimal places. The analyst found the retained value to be 4.33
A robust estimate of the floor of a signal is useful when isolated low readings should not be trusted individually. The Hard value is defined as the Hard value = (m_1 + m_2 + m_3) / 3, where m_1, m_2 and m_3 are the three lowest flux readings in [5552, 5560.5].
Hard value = 4.45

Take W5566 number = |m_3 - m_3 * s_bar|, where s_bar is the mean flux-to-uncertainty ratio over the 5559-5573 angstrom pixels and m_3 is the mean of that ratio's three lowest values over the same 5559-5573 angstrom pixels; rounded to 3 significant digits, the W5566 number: 103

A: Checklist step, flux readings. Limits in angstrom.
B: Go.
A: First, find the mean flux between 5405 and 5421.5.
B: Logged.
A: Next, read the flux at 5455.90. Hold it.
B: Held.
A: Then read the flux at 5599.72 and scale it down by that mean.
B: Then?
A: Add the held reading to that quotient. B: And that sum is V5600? 5.3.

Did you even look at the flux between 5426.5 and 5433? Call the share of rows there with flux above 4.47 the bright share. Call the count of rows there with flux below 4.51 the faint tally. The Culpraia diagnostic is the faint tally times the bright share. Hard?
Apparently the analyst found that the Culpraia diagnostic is 0.0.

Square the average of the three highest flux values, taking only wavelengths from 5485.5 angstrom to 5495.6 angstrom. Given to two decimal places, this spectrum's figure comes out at 22.91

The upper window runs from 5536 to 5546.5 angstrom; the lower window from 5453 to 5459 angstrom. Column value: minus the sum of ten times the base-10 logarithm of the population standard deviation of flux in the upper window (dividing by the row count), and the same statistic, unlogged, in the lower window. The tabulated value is 5.25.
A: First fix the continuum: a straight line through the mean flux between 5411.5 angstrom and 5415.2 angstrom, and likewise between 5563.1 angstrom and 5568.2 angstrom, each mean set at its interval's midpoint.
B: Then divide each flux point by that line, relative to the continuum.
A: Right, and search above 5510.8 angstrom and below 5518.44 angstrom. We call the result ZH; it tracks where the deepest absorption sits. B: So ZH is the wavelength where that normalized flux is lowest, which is 5513.99 angstrom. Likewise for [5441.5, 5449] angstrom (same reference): 5445.86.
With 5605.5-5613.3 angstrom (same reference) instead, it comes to 5607.46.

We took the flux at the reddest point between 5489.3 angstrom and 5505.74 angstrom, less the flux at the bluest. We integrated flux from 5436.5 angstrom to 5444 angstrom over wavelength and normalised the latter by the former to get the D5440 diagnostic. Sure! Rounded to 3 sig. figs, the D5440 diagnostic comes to 488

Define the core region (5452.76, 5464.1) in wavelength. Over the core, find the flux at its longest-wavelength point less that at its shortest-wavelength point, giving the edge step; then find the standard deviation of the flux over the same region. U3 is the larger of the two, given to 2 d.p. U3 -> 0.71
